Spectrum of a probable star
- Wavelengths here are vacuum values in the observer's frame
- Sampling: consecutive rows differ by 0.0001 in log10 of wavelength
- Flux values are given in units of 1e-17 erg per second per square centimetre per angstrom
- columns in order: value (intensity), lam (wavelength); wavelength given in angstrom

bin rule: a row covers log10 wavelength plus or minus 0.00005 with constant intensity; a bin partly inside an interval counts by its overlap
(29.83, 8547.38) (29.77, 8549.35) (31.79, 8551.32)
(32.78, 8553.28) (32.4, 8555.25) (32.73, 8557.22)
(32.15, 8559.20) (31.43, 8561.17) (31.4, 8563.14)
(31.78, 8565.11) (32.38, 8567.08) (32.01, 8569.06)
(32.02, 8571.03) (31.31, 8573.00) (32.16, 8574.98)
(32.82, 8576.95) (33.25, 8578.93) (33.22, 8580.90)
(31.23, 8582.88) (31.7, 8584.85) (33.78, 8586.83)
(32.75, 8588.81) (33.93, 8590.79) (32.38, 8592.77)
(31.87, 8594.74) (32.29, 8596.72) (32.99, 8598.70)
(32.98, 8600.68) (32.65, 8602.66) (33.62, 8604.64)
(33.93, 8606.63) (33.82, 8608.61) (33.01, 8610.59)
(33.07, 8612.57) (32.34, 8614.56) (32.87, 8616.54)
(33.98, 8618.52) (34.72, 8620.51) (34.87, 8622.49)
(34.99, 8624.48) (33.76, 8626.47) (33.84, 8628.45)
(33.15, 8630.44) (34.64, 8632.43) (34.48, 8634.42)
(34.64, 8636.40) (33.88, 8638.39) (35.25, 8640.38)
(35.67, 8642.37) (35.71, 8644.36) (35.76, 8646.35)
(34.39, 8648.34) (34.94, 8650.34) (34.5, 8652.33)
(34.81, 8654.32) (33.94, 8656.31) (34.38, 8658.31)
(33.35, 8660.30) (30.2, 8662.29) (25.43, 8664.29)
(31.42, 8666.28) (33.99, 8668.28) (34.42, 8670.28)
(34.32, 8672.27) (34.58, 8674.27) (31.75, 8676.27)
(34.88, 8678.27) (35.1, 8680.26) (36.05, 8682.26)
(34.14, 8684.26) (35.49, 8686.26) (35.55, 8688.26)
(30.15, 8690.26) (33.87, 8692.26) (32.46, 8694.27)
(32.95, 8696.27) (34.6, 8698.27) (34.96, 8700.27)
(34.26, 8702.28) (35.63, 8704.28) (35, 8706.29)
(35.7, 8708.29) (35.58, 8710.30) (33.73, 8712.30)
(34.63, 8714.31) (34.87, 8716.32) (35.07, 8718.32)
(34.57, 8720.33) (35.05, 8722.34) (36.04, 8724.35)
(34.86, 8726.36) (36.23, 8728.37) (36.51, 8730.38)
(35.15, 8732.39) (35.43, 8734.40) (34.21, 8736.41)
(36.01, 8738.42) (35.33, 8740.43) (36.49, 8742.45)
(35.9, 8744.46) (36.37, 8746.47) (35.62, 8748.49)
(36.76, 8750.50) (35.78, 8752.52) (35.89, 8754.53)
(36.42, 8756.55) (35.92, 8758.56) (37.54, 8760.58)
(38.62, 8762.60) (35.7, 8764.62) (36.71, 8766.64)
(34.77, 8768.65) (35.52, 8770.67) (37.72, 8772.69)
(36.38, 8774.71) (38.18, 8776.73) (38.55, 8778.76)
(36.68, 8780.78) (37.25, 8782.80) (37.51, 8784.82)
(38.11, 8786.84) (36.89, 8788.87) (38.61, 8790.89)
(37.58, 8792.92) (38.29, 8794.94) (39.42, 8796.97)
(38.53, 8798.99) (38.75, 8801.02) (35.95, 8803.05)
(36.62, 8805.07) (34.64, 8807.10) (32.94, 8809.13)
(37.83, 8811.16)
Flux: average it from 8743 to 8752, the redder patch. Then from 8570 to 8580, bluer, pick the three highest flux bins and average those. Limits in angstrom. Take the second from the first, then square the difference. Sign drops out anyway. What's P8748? 12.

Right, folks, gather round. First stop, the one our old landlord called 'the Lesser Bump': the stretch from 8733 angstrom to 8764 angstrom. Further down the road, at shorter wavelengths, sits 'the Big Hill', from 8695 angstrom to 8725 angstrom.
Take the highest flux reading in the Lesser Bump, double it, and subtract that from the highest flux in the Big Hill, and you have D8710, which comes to -41.2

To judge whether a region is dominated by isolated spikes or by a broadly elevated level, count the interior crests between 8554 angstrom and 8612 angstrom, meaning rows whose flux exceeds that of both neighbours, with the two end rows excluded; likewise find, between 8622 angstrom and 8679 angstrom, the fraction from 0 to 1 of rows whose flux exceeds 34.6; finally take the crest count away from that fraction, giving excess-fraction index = -7.62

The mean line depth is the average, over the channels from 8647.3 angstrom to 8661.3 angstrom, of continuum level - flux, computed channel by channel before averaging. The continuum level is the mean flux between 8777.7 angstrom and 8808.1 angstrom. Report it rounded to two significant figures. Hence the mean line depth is 3.2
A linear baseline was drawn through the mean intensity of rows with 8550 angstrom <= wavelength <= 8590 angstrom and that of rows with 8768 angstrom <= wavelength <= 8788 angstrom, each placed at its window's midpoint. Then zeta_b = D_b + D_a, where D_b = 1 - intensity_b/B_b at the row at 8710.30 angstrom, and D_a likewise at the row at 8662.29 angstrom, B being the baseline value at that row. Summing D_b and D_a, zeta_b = 0.12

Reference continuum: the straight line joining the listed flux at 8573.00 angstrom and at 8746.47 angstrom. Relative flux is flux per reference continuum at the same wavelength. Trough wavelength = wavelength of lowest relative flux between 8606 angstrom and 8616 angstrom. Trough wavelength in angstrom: 8614.56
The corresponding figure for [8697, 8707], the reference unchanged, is 8702.28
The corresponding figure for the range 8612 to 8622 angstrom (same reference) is 8614.56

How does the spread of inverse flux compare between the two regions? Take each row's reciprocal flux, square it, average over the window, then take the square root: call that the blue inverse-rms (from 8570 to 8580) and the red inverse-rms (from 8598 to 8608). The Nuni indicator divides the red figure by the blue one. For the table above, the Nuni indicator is 0.972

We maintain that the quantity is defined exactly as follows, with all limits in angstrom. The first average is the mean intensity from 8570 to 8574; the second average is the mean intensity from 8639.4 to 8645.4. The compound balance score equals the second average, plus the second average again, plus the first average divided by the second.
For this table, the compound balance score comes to 72.0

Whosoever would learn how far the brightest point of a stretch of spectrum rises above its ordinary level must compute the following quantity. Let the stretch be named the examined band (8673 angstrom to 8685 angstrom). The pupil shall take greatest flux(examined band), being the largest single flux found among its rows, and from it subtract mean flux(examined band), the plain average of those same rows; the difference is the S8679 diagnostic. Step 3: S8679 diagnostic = 1.6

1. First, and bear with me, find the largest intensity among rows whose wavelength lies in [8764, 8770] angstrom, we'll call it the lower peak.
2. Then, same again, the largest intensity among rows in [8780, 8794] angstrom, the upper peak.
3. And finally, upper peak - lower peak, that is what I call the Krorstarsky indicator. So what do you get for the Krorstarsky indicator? 1.9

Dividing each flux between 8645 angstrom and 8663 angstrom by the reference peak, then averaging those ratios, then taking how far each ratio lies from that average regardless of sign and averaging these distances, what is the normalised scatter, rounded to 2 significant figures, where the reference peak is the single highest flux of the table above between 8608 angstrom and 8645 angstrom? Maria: 0.029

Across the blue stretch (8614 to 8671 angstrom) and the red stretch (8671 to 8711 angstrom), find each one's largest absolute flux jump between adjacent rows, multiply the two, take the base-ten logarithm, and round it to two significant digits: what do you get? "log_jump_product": 1.5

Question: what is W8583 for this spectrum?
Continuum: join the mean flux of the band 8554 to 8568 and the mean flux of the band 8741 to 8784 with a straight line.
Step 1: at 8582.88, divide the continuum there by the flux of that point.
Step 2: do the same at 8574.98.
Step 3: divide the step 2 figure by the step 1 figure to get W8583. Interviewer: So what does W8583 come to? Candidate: 0.97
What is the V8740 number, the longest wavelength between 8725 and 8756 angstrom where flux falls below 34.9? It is 8736.41 angstrom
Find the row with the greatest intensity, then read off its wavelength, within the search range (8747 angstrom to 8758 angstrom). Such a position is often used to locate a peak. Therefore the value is 8750.50 angstrom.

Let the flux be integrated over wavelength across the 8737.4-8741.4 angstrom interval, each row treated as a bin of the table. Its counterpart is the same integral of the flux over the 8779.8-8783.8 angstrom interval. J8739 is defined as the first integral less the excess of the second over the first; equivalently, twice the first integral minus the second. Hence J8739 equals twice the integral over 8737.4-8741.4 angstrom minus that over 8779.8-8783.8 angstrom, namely 138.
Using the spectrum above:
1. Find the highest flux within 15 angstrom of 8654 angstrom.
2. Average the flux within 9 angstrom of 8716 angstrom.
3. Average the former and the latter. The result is 35.4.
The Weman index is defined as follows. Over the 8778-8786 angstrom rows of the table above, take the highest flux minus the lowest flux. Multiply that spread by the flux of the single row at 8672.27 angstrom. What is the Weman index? 64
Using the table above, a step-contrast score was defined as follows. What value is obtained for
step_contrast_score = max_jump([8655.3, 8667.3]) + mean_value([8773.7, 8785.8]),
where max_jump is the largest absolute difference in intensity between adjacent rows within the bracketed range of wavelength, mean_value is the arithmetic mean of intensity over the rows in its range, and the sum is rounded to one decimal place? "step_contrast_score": 43.4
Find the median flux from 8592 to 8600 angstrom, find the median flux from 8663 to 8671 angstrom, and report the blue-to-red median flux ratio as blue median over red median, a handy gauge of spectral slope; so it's 0.989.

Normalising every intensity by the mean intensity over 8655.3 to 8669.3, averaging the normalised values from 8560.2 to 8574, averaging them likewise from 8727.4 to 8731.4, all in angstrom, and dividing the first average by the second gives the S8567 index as 0.87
